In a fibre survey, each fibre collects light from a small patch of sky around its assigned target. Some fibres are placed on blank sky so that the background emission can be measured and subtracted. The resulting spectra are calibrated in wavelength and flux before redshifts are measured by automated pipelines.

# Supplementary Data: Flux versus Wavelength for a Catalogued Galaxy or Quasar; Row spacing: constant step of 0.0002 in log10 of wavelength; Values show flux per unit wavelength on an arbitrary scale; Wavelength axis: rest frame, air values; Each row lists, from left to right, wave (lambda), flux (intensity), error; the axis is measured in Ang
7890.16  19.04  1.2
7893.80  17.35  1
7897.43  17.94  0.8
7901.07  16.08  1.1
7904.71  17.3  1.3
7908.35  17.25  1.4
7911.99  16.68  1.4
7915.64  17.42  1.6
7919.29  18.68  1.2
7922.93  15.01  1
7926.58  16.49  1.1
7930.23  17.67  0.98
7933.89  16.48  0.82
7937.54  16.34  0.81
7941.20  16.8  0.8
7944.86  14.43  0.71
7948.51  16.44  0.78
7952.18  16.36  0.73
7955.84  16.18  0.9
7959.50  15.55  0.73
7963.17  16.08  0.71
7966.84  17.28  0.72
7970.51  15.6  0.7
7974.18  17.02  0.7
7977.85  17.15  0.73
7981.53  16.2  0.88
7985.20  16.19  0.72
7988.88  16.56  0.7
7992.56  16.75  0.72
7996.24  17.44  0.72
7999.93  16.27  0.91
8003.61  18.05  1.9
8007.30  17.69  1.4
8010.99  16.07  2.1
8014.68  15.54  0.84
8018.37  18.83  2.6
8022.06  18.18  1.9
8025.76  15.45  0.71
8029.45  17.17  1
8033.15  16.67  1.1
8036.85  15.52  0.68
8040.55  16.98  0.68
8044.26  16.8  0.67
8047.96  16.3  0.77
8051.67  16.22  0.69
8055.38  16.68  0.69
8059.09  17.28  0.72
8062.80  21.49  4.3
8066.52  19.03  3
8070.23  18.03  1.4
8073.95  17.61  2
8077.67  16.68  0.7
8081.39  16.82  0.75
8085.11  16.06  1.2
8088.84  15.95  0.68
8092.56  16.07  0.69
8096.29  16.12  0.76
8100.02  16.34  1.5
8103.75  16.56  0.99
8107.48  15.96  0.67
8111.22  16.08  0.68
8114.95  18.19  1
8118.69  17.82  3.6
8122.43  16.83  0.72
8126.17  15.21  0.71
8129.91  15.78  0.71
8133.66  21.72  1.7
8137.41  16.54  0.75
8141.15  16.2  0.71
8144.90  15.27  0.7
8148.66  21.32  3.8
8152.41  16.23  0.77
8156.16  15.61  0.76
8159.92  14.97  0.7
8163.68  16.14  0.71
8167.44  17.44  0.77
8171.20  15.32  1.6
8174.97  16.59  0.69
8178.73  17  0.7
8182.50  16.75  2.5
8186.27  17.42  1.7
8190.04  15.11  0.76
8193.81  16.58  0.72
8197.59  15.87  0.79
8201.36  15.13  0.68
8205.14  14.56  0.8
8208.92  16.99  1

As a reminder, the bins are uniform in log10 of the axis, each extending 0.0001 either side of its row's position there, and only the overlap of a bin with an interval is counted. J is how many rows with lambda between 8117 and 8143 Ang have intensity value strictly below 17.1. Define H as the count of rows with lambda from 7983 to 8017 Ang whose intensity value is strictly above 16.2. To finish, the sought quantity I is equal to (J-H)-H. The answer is -7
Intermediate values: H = 6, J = 5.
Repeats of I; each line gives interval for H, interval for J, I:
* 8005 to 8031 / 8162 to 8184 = -3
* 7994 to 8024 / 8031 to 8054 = -6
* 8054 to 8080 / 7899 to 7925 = -11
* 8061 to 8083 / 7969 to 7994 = -6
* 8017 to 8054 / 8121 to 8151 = -10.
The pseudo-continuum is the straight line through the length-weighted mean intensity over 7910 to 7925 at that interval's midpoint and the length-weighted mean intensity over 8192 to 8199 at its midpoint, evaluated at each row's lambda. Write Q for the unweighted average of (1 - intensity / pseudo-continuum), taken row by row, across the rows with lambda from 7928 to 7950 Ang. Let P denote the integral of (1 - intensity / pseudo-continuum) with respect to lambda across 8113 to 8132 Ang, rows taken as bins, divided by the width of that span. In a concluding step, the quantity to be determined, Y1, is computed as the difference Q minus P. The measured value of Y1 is 0.06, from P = -0.02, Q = 0.031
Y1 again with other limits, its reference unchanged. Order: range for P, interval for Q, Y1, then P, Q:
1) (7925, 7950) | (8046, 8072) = -0.11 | 0.03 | -0.077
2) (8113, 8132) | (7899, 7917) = 0.03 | -0.02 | 0.001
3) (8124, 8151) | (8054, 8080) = -0.03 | -0.06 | -0.094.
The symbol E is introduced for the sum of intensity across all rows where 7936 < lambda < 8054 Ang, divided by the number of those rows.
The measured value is 16.6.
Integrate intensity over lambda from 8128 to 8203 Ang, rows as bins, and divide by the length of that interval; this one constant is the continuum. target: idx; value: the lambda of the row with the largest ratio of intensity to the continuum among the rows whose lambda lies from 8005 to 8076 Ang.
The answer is 8062.80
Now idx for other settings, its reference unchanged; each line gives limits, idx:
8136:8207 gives 8148.66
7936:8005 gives 8003.61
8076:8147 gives 8133.66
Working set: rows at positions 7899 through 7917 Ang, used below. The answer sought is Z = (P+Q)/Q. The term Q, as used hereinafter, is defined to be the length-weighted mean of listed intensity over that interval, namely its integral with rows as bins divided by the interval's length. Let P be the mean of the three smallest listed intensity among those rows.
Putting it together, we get 1.98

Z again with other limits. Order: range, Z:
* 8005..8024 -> 1.95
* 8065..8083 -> 1.97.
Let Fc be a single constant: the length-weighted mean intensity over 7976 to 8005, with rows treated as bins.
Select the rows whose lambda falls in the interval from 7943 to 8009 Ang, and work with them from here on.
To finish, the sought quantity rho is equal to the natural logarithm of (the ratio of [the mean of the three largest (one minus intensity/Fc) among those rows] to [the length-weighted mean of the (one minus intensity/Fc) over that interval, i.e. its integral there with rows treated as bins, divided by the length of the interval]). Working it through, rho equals 1.7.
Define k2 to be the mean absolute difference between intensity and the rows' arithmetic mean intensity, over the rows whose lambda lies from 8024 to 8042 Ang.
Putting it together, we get 0.70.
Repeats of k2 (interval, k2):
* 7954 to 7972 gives 0.47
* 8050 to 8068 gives 1.70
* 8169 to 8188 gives 0.53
